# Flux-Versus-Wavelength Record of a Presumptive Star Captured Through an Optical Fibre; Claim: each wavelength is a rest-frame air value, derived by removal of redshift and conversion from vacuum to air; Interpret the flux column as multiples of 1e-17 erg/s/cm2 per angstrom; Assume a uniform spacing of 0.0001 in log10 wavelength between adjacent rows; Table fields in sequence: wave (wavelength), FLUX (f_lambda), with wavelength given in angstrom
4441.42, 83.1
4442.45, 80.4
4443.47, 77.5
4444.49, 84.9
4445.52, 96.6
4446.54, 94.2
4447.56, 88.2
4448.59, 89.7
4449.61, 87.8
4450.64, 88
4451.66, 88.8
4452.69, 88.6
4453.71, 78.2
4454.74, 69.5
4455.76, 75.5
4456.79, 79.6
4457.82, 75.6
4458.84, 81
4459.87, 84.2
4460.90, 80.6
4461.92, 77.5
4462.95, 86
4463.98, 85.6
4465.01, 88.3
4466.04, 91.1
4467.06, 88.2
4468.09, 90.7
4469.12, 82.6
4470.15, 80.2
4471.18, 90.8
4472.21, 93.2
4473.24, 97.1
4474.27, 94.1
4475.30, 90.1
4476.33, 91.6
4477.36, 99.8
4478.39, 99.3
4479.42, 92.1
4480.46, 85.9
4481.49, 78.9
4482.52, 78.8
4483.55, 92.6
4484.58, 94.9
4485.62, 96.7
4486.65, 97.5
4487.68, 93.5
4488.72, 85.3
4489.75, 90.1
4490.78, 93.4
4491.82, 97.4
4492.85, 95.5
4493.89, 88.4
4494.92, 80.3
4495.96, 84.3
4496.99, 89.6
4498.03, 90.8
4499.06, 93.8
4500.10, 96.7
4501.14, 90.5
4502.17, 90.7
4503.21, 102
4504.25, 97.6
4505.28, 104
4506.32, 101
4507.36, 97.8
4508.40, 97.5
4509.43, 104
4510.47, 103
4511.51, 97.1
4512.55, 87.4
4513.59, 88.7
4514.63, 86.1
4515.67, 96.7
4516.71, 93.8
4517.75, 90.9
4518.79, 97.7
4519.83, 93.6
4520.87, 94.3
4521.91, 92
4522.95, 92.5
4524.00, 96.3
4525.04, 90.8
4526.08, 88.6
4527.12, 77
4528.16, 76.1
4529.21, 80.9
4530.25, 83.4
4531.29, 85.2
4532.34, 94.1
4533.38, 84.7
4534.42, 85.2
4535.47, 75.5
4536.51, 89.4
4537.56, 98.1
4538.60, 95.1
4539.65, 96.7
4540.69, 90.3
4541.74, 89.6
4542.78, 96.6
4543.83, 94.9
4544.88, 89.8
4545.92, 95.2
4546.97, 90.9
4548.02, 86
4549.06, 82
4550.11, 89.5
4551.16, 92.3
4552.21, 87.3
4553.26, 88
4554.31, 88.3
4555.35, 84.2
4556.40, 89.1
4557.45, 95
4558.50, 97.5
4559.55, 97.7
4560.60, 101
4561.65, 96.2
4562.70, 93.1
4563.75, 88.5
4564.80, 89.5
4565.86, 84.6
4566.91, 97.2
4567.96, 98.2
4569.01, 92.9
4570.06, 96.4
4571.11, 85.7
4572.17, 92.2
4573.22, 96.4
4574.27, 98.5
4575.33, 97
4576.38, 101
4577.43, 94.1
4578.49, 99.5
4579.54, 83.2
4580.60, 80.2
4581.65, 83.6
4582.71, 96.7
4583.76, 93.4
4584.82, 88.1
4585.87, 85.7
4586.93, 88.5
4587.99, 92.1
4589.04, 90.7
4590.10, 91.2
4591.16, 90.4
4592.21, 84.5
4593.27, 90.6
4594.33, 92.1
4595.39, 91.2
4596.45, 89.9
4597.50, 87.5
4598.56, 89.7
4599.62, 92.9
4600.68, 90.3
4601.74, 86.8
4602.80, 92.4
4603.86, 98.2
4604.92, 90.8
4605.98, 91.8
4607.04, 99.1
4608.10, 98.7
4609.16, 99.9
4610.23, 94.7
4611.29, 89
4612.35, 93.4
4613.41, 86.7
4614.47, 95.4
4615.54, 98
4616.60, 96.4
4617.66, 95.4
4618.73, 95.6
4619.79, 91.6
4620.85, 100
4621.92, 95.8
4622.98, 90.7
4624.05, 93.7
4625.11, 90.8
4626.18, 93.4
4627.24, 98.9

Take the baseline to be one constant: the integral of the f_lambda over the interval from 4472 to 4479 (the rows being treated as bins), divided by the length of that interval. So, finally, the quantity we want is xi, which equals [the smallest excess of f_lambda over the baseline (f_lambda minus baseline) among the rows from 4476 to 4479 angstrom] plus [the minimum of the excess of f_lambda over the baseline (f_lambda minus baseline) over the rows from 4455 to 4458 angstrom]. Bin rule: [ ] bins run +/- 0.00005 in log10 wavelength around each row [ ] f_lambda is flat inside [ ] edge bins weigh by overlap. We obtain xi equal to -23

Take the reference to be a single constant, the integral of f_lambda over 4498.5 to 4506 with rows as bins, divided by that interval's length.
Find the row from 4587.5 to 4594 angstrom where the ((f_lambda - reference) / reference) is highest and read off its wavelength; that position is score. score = 4587.99 angstrom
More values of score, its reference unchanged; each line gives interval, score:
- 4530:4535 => 4532.34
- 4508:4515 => 4509.43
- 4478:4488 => 4478.39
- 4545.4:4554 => 4545.92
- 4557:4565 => 4560.60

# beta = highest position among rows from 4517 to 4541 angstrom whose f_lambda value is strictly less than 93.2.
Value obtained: 4540.69 angstrom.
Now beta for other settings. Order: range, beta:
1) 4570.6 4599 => 4598.56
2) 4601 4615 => 4613.41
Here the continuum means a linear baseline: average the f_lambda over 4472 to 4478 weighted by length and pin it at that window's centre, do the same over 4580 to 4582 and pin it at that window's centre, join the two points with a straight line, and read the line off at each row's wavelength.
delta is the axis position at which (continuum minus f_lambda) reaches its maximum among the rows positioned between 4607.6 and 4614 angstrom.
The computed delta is 4613.41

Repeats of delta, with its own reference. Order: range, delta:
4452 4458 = 4454.74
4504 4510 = 4504.25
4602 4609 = 4604.92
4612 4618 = 4613.41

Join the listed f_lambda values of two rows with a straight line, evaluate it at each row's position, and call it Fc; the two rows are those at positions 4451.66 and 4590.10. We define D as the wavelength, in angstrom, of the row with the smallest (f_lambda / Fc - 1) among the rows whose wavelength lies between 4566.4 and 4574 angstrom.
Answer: 4571.11 angstrom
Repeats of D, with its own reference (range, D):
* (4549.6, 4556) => 4555.35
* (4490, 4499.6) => 4494.92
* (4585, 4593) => 4592.21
